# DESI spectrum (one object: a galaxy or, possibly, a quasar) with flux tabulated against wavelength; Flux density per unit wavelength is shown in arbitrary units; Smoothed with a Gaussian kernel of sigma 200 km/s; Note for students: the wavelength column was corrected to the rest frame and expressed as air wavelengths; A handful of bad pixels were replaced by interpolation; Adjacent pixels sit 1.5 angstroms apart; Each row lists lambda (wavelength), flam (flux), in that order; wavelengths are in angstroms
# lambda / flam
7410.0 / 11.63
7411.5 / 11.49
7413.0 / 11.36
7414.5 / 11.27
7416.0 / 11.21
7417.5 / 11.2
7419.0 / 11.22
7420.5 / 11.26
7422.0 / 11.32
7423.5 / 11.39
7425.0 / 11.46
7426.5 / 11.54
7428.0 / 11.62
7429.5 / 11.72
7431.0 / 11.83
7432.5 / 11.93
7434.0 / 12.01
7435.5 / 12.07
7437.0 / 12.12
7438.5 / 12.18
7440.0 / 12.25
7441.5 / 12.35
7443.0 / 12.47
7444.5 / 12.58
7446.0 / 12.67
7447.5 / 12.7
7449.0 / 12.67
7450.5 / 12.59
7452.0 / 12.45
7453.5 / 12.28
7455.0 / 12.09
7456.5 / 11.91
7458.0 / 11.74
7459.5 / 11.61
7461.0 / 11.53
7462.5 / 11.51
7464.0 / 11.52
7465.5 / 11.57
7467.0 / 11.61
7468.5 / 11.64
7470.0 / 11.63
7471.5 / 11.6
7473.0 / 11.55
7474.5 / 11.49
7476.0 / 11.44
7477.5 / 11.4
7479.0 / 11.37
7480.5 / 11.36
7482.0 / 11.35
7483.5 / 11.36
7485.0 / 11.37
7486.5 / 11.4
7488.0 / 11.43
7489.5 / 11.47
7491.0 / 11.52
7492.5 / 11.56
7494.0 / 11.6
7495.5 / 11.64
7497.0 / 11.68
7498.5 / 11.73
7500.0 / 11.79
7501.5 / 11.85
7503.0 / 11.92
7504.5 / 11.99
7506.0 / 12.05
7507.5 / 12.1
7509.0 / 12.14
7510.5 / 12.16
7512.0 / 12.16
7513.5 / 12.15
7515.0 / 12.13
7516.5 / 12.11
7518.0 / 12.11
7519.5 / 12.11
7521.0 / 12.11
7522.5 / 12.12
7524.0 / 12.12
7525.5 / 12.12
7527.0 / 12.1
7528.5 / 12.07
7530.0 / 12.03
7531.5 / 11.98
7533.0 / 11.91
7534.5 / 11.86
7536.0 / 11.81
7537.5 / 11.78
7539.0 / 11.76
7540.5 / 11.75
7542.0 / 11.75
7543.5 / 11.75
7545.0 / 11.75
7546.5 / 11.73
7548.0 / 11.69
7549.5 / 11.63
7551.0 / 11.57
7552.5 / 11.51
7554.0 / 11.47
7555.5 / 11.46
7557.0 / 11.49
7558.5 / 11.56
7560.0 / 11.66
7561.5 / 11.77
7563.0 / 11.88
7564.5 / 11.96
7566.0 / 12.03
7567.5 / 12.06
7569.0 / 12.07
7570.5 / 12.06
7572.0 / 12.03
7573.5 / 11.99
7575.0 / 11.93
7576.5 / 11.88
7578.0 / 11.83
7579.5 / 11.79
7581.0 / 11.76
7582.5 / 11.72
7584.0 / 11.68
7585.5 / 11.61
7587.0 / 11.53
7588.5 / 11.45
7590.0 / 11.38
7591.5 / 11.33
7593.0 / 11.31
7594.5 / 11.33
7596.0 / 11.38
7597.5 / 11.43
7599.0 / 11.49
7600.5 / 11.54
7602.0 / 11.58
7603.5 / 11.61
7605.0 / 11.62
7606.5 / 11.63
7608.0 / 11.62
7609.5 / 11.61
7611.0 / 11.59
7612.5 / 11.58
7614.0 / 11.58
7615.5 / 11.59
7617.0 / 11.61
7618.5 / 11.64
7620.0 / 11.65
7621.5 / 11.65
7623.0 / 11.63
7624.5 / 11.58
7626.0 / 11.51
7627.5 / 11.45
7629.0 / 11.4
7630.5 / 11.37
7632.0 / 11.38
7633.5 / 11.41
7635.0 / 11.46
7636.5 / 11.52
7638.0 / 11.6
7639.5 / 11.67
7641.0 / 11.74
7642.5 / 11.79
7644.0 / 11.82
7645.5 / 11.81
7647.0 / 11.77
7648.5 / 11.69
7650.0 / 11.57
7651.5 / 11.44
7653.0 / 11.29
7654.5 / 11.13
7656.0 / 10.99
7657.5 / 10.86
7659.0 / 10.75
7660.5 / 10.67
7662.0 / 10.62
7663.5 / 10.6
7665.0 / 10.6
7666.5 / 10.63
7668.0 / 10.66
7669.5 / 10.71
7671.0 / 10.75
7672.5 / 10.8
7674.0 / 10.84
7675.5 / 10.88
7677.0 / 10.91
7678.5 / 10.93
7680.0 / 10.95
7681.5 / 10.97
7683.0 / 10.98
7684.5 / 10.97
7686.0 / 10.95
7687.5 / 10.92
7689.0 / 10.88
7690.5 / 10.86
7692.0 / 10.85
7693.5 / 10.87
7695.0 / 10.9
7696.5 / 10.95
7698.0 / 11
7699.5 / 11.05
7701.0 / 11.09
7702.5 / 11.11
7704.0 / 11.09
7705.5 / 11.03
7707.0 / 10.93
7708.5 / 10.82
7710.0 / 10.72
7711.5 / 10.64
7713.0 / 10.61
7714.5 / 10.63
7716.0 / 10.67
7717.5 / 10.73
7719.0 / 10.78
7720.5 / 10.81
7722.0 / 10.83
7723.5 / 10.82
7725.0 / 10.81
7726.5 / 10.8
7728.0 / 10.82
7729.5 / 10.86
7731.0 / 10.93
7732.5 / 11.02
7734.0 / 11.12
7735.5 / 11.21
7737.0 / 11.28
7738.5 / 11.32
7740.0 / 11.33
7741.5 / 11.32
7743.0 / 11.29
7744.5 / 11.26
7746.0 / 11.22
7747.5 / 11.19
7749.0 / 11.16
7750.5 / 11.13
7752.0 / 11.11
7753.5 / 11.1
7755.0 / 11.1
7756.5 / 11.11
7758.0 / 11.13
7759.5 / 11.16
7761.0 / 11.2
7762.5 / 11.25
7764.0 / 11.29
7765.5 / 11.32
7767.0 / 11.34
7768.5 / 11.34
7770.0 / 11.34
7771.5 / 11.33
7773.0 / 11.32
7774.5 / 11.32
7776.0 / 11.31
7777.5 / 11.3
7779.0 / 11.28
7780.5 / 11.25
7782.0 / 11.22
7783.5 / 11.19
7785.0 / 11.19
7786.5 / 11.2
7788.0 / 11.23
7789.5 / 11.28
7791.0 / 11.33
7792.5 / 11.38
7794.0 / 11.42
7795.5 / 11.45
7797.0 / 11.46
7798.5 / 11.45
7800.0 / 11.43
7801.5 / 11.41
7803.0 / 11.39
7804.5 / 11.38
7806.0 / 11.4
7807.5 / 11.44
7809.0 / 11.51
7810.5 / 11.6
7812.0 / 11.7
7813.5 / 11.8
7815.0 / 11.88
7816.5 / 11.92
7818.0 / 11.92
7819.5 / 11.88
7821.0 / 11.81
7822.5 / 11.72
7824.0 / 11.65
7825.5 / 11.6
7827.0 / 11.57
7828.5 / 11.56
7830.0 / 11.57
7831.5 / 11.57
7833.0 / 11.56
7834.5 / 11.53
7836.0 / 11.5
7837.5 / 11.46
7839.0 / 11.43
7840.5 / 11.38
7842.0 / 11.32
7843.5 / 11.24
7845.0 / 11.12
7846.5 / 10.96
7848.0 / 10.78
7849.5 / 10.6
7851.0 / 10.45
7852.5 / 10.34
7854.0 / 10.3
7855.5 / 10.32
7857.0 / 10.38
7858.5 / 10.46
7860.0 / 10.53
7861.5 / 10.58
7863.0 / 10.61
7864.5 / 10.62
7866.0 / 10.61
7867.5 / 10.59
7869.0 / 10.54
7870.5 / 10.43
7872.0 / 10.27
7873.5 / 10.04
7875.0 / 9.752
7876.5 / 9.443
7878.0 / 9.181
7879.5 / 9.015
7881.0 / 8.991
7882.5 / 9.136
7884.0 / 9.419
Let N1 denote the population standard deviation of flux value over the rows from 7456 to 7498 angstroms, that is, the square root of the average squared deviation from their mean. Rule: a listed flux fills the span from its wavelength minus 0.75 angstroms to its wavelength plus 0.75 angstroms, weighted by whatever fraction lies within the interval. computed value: 0.13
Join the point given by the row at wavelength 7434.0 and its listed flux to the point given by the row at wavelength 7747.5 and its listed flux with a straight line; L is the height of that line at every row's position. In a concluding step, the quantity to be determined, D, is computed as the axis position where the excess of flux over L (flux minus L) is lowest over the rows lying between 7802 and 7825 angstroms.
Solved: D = 7804.5 angstroms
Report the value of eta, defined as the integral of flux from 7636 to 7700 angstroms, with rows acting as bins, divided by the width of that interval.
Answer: 11.1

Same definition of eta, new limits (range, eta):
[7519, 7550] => 11.9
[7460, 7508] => 11.6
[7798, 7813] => 11.5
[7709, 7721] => 10.7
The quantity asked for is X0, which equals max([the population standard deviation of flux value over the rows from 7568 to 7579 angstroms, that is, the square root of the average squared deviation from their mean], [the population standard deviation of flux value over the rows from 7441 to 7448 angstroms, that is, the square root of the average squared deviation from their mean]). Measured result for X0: 0.130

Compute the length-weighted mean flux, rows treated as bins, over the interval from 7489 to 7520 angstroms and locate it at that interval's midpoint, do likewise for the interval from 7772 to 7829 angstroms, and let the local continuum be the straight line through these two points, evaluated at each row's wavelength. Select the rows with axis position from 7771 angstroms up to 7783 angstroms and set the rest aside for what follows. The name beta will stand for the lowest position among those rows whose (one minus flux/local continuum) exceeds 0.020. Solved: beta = 7780.5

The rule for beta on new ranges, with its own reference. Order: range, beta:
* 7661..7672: 7662.0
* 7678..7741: 7678.5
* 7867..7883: 7867.5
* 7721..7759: 7722.0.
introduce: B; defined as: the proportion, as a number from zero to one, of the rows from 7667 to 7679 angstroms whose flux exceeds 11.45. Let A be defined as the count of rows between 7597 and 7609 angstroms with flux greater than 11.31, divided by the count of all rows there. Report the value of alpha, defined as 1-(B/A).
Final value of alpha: 1.00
